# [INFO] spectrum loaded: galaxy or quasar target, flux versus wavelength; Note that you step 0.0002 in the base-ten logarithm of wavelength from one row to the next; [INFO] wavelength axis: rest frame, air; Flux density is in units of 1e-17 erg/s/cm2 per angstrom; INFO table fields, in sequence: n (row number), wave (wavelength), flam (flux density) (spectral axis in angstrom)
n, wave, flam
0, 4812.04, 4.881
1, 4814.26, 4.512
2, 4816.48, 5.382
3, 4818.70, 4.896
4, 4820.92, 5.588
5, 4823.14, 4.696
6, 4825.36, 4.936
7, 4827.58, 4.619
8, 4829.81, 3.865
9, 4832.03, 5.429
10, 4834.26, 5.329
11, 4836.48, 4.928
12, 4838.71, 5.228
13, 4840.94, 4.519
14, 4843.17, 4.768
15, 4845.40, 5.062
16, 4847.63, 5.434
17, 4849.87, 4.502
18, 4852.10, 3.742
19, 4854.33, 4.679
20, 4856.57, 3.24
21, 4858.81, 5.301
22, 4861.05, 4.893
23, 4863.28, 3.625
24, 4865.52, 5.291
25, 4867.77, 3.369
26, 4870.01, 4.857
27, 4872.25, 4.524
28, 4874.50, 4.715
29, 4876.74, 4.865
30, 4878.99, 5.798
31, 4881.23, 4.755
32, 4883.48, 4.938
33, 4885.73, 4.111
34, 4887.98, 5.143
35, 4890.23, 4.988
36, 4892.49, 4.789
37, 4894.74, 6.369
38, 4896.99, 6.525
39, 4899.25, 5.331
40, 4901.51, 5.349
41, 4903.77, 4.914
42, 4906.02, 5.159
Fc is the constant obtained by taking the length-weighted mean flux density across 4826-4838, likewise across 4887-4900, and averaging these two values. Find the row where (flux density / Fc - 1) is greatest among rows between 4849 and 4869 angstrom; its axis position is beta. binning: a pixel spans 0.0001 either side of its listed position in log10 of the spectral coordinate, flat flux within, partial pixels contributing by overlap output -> 4858.81 angstrom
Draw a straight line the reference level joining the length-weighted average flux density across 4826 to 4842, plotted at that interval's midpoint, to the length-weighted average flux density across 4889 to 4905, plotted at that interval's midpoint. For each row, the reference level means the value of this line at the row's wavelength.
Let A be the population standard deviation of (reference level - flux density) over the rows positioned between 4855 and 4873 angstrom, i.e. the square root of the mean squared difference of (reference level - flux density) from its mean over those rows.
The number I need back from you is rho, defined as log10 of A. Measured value -0.10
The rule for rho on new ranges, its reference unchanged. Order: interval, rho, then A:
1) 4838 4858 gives -0.16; 0.70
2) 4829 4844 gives -0.30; 0.50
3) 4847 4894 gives -0.19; 0.64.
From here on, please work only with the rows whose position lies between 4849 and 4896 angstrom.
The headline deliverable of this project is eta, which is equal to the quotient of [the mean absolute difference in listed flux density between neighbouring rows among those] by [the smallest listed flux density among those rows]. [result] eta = 0.29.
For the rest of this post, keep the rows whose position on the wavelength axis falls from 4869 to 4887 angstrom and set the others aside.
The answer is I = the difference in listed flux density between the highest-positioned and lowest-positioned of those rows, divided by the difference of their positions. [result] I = -0.047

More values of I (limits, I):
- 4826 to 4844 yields 0.010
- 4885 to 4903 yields 0.078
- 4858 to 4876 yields -0.037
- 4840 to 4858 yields -0.082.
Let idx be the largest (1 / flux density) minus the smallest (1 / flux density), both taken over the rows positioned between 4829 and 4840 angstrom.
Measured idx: 0.07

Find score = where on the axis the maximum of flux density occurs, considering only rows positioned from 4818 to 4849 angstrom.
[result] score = 4820.92 angstrom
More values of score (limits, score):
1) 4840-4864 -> 4847.63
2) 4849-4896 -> 4894.74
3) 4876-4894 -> 4878.99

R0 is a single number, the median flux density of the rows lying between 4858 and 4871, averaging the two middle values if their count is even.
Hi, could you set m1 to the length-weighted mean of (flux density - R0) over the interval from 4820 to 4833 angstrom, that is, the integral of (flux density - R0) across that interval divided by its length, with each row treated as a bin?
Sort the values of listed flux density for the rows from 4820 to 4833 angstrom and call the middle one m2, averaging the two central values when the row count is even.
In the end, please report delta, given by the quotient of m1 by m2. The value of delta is -0.008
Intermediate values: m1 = 0.0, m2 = 4.8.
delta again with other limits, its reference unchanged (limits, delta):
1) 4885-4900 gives 0.093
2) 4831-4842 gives 0.040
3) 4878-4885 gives 0.044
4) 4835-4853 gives -0.016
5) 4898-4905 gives 0.065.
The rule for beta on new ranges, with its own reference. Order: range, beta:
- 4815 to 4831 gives 4820.92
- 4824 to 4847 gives 4832.03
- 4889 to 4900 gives 4896.99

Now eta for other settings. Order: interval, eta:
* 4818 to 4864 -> 0.23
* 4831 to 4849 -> 0.08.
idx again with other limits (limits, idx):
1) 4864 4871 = 0.11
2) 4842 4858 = 0.12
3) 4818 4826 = 0.03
